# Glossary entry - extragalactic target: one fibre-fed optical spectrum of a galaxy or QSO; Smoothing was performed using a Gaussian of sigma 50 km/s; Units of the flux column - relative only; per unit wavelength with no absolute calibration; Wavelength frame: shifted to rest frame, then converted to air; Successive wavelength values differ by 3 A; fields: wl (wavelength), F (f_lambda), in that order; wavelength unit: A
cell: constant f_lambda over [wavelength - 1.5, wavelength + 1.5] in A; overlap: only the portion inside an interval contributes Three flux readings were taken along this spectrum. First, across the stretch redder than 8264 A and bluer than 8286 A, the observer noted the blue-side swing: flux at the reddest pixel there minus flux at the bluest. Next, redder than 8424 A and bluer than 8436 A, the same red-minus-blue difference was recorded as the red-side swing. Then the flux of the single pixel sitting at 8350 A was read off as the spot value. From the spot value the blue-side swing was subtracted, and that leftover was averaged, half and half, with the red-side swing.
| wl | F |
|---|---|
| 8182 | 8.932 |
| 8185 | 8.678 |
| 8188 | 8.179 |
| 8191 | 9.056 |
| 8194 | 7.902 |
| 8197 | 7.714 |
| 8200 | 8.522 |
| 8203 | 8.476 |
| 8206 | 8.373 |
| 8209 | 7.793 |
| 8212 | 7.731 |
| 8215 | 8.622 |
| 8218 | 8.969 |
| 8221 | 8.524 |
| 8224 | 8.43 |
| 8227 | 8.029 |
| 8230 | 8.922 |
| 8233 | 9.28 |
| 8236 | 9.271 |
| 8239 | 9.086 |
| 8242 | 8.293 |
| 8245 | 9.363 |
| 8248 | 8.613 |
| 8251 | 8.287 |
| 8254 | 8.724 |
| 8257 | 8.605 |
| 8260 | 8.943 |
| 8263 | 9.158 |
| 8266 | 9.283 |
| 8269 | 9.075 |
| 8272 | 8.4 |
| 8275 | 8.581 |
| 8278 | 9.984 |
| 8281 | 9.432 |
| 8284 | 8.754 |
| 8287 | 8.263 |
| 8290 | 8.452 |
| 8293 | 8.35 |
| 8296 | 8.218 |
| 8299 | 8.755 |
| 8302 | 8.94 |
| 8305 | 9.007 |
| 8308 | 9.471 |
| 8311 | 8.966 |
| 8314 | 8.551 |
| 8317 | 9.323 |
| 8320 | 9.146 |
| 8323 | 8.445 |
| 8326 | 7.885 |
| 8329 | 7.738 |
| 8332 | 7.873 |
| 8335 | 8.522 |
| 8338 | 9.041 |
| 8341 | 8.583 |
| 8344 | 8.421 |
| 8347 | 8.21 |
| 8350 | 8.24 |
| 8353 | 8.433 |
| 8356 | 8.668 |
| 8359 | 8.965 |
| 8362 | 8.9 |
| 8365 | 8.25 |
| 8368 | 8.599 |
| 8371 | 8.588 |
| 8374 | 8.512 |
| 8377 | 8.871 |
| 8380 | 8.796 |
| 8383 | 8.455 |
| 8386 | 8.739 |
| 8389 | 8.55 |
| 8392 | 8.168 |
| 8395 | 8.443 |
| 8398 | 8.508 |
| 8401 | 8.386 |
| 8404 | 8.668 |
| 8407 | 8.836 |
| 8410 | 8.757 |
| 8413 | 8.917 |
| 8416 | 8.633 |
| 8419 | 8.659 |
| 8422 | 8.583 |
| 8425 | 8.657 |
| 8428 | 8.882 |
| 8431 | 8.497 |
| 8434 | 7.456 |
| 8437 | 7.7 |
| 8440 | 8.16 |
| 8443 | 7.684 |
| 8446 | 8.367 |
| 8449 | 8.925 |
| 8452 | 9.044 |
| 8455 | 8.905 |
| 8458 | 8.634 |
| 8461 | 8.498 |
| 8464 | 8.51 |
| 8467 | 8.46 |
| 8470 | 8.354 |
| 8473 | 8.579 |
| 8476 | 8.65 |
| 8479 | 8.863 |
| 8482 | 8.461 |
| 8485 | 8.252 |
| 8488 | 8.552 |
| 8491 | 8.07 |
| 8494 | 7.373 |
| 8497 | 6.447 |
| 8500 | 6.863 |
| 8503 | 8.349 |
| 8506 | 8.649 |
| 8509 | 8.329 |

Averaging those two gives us 3.8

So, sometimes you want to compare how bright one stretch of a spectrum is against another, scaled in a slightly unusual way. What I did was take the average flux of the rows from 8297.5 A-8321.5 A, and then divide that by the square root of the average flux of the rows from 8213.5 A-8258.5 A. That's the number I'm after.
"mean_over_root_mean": 3.05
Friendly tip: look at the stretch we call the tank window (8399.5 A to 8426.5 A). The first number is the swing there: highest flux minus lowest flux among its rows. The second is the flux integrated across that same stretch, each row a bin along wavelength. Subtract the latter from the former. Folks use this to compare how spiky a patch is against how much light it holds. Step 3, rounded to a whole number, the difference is -234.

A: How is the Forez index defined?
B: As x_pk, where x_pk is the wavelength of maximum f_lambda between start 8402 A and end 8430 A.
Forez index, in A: 8413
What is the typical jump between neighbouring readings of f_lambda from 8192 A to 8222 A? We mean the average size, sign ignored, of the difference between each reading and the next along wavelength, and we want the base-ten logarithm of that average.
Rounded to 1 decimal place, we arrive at -0.4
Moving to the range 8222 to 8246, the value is -0.3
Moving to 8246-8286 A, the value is -0.4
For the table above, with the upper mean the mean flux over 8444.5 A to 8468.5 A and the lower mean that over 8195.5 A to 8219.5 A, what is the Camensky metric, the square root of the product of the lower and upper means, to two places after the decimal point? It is 8.47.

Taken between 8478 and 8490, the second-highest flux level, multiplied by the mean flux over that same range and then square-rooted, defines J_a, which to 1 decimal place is 8.5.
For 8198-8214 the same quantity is 8.3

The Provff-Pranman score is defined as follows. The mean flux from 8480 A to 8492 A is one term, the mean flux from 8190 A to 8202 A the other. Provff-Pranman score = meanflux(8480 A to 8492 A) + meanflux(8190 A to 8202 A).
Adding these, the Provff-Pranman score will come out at 16.6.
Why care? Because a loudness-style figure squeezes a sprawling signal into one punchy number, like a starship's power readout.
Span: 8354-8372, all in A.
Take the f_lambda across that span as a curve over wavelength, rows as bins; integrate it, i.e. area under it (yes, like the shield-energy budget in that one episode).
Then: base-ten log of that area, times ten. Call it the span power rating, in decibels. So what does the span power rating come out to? 21.93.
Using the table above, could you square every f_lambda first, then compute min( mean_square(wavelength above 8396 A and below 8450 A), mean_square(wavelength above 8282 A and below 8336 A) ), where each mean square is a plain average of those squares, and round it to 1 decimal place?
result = 71.7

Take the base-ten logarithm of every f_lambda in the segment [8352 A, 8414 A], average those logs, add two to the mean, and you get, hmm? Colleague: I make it 2.935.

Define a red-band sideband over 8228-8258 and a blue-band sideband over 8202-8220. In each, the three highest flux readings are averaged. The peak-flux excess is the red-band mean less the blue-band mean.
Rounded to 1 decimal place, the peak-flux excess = 0.6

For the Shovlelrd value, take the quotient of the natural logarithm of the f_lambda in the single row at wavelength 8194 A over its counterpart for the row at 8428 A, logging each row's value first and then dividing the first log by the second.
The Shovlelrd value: 0.95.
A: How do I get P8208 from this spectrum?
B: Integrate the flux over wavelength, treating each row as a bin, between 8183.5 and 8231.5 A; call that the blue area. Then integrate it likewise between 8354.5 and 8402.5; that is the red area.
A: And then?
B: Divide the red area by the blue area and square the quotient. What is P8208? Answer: 1.05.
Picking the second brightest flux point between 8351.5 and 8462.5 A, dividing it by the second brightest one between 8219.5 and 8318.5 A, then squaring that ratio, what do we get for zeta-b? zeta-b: 0.90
